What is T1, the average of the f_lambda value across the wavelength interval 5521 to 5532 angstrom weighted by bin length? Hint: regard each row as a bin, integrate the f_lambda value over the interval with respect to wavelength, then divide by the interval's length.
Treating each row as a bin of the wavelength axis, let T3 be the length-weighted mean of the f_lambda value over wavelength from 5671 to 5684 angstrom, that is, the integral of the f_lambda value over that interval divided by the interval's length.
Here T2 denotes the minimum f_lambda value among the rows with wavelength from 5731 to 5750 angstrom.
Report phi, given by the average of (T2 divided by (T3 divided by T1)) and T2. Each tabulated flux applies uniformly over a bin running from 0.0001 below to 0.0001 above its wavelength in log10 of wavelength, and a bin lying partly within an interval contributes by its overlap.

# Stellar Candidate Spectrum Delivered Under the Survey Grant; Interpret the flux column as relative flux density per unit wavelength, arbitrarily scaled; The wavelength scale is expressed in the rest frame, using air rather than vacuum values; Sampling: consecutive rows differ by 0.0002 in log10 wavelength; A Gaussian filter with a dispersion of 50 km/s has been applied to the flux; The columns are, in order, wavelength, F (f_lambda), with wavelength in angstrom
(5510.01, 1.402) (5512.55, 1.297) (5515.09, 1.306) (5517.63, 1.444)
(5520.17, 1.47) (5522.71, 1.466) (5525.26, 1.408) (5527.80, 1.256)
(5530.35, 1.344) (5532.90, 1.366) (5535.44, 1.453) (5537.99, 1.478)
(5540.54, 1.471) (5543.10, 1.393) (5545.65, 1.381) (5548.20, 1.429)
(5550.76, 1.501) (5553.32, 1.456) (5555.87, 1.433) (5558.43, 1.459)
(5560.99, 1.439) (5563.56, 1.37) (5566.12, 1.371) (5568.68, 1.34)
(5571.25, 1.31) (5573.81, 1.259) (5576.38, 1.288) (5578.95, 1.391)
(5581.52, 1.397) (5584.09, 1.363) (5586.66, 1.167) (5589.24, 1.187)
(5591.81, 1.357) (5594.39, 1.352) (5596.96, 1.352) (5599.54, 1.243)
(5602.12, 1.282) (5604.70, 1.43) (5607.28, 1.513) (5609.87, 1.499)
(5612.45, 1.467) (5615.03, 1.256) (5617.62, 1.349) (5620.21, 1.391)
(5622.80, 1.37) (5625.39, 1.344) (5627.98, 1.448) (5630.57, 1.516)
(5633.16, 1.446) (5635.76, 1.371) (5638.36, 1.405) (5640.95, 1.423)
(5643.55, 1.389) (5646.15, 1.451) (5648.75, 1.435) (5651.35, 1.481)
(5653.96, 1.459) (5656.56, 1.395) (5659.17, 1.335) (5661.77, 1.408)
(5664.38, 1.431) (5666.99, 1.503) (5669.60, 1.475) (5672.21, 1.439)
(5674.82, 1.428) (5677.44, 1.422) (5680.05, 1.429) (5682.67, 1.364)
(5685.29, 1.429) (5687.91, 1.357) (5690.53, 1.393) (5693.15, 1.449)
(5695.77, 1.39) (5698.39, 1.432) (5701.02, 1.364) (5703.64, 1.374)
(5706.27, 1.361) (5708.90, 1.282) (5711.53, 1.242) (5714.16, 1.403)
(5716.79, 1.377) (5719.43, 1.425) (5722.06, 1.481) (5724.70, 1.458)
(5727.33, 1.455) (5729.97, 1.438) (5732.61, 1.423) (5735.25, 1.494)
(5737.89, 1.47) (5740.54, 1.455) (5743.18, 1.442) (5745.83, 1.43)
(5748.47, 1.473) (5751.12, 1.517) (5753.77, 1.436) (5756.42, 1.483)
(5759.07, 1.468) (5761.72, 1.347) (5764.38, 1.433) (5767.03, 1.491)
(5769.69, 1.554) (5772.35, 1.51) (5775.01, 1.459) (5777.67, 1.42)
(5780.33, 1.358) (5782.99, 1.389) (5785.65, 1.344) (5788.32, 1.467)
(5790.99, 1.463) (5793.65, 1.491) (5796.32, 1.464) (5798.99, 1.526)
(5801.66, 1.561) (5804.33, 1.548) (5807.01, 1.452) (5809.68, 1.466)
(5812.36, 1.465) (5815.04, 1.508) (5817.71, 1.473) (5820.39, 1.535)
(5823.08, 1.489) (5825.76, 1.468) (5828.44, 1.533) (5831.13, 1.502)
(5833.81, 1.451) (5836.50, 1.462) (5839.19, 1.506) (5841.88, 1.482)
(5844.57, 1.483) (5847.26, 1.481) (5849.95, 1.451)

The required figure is 1.40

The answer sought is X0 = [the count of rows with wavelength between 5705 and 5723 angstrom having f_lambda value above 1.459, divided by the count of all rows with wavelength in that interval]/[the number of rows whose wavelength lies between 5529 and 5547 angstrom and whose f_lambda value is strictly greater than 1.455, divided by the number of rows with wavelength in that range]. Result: 0.5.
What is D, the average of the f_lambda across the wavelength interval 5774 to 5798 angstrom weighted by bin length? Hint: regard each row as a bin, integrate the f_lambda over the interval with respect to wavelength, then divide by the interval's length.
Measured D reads 1.43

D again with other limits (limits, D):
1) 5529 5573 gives 1.41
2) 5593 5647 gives 1.39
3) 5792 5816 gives 1.50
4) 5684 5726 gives 1.39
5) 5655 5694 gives 1.42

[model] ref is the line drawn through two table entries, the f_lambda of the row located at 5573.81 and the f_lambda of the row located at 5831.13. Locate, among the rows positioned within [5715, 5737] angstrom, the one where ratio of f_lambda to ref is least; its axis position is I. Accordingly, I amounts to 5716.79 angstrom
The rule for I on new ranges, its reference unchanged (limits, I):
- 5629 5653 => 5635.76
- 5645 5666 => 5659.17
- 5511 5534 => 5527.80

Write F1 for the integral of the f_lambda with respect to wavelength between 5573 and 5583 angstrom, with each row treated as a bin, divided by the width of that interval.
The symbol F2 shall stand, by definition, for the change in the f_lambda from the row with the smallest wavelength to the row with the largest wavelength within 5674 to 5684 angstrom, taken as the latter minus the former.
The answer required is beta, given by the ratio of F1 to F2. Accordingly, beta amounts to -21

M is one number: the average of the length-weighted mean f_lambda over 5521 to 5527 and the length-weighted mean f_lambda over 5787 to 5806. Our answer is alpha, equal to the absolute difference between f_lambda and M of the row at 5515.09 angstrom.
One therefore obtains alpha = 0.16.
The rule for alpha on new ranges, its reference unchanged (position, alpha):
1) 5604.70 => 0.03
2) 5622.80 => 0.09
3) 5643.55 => 0.07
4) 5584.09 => 0.10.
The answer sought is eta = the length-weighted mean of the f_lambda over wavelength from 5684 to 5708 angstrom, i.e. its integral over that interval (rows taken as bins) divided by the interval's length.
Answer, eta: 1.392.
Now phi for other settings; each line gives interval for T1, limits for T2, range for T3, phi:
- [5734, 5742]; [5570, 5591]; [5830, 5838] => 1.17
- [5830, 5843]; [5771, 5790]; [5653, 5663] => 1.38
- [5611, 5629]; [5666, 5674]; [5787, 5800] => 1.39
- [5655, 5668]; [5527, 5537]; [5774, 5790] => 1.26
